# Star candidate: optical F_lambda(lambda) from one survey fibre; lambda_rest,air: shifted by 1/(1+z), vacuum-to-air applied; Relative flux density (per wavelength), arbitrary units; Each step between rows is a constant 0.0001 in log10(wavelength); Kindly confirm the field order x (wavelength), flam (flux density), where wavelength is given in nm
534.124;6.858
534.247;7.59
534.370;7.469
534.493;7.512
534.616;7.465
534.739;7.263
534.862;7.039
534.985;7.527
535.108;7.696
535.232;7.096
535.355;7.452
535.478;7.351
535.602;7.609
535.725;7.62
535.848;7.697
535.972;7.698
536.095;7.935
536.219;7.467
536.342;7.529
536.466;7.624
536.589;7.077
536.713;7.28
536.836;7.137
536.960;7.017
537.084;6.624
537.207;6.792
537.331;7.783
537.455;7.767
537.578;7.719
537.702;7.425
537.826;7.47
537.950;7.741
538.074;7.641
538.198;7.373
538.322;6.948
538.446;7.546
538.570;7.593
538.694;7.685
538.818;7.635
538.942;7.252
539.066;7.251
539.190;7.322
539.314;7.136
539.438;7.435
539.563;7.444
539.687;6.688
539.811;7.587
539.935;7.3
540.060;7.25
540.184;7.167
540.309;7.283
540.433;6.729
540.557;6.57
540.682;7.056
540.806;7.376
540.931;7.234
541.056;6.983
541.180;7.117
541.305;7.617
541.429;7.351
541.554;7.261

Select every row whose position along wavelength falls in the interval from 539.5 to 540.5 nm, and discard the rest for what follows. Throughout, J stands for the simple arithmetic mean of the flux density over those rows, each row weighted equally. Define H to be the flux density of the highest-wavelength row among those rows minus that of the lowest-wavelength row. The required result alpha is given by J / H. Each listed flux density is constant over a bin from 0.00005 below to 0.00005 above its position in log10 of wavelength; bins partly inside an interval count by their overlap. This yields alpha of -10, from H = -0.7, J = 7.2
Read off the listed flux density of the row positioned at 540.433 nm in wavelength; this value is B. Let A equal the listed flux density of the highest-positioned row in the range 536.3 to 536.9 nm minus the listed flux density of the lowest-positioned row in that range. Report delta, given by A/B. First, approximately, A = -0.4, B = 6.729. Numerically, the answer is -0.06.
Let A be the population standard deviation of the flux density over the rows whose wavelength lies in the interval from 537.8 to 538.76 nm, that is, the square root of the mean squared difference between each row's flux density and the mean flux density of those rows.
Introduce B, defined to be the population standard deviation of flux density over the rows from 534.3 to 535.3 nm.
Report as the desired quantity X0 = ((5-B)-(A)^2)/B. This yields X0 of 22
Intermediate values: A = 0.24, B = 0.21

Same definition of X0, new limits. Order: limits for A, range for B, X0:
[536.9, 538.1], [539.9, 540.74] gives 17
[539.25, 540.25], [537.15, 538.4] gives 14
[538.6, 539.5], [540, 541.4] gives 17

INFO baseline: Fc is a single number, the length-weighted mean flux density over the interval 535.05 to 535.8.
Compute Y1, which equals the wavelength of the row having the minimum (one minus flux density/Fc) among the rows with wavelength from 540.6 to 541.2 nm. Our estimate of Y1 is 540.806 nm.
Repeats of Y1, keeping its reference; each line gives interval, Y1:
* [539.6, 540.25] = 539.811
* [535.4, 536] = 535.972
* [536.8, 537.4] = 537.331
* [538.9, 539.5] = 539.438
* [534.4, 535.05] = 534.985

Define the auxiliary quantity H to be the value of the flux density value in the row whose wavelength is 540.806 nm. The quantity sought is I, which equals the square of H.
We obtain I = 54.4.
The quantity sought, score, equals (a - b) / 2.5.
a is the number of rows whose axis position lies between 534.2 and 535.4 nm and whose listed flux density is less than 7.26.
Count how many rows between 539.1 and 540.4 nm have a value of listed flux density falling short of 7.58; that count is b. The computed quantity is -2.8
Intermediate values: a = 2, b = 9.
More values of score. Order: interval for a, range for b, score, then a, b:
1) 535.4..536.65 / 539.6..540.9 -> -3.2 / 1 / 9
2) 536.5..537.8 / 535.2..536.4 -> 0.0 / 5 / 5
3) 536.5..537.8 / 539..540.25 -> -1.6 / 5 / 9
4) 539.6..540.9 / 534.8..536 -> 0.4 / 6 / 5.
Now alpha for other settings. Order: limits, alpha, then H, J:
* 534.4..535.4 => -123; -0.1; 7.4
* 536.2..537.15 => -9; -0.8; 7.2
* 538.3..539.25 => 20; 0.4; 7.4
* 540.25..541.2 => -42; -0.2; 7.0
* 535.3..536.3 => 507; 0.0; 7.6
